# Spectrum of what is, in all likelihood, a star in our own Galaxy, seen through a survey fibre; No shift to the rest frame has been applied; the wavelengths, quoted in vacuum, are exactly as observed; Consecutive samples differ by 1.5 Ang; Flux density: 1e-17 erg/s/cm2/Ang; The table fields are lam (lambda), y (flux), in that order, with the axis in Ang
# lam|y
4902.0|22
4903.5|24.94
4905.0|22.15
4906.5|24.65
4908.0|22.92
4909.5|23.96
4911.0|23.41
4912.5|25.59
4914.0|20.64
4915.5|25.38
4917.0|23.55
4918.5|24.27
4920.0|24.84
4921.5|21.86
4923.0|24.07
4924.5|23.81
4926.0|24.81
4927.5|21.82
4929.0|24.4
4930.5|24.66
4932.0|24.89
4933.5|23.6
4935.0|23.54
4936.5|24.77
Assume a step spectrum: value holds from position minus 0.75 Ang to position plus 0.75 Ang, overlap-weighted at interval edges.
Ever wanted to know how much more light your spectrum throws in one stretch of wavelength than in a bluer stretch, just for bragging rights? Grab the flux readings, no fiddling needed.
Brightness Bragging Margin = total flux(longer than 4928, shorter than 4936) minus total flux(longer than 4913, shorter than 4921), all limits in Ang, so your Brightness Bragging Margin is 2.4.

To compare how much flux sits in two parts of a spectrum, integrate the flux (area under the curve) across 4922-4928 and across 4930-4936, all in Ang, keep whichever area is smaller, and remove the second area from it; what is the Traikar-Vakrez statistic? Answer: -3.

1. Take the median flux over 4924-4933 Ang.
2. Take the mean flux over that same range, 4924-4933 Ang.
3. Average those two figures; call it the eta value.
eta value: 24.3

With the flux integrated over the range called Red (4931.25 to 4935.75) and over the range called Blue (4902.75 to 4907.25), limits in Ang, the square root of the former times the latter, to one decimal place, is 107.8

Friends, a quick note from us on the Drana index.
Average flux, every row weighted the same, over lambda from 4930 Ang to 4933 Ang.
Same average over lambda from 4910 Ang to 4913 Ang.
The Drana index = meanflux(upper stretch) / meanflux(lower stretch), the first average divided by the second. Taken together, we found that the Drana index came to 1.01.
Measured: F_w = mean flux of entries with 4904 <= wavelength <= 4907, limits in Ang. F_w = 23.4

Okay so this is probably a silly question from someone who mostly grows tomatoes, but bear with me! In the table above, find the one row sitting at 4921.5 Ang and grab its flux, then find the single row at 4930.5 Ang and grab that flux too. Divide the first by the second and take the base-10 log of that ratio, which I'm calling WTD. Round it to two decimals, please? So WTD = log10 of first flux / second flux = -0.05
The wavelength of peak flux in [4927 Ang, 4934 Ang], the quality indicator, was 4932.0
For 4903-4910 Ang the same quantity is 4903.5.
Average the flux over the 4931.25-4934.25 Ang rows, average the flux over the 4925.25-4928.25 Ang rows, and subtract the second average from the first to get 0.9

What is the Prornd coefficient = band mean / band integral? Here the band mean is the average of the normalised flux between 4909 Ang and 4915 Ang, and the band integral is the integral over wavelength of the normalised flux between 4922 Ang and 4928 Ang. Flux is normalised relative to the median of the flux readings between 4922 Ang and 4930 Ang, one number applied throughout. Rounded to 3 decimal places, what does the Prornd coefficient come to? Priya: 0.165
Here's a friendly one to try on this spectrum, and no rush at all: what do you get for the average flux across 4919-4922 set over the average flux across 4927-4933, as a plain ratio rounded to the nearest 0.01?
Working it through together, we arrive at 0.98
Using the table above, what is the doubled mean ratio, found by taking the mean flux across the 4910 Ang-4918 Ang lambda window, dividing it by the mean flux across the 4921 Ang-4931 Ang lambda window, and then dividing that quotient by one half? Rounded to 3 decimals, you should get 2.007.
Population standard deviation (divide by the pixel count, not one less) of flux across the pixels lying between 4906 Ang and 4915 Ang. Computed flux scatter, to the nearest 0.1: 1.6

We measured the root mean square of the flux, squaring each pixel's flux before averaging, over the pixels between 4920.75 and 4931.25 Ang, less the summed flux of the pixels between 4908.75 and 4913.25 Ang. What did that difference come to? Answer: -49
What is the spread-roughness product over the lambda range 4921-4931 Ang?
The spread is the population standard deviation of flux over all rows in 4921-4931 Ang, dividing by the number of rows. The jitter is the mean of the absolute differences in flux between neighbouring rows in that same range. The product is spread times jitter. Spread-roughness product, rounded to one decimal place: 1.8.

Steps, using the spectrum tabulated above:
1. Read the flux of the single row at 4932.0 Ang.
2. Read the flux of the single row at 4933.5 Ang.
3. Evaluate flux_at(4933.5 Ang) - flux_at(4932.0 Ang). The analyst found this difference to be -1.3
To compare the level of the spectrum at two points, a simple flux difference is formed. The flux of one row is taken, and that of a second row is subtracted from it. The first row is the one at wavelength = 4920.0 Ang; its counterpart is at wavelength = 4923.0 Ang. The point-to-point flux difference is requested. 0.8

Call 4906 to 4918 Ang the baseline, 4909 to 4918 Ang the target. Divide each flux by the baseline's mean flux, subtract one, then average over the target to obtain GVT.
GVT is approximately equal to 0.000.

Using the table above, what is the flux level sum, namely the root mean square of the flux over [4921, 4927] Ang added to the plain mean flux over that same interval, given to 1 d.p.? 47.3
